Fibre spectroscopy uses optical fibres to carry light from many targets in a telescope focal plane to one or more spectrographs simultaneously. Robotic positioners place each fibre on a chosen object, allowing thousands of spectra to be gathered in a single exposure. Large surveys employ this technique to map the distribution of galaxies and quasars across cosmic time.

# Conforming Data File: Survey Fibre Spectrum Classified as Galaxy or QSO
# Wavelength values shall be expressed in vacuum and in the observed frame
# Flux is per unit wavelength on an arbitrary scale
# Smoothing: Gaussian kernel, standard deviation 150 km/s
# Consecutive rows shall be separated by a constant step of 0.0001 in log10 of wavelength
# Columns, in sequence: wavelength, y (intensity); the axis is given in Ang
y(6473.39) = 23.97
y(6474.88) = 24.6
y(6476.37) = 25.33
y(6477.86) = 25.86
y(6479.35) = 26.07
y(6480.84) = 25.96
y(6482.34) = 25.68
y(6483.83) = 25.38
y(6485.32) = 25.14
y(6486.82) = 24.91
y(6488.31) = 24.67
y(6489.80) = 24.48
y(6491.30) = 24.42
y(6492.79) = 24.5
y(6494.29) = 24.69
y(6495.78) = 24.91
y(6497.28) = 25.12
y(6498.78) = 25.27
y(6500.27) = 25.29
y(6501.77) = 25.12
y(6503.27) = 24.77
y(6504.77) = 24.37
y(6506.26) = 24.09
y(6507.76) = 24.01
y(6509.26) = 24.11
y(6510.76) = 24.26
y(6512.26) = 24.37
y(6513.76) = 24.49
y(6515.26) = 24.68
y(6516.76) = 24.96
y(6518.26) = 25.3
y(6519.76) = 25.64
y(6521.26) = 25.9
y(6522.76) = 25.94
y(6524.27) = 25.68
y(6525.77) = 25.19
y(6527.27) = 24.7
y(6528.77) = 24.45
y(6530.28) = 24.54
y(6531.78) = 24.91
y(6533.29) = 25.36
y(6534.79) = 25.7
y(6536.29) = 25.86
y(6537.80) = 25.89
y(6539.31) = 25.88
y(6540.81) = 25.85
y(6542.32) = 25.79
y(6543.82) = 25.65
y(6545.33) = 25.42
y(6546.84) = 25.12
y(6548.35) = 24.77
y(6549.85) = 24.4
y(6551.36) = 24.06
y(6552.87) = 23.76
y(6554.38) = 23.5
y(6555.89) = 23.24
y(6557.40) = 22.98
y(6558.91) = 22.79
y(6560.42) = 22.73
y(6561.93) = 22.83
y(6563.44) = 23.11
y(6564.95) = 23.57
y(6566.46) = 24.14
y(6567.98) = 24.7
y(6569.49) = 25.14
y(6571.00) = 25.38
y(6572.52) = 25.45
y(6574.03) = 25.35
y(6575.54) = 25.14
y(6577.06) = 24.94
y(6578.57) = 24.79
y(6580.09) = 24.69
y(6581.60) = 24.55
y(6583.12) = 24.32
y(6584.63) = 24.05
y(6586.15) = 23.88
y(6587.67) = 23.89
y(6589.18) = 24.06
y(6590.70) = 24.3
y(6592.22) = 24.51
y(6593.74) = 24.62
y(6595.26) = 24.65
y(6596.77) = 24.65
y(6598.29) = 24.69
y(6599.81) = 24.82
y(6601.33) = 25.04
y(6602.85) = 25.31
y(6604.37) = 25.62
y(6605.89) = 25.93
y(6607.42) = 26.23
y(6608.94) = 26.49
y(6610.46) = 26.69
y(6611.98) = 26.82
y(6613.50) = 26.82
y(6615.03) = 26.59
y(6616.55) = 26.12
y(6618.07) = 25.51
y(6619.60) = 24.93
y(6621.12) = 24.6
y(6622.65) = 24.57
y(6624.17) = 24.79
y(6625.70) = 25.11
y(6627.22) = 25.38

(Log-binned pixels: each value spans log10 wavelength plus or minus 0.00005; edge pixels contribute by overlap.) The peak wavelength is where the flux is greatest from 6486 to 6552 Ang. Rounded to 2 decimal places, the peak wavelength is 6522.76 Ang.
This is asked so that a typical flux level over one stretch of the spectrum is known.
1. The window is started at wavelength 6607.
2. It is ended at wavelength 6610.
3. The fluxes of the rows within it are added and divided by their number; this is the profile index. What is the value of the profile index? 26.4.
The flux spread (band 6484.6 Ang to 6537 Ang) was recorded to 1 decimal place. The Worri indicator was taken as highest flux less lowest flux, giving 1.9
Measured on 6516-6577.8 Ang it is 3.2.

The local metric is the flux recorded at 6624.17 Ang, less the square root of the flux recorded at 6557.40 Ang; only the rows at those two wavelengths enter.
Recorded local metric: 20.0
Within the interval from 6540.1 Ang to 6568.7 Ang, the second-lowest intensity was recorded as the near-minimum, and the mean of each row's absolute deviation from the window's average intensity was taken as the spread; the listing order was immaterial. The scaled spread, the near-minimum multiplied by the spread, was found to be 21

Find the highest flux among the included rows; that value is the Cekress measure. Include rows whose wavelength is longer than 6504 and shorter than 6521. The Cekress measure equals 25.64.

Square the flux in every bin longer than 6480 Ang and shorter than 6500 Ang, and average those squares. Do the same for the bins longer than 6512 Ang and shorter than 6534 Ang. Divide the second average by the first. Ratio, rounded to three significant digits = 1.01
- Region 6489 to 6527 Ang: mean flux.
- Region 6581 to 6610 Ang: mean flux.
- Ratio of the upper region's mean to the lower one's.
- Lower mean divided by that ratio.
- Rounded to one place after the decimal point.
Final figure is 24.9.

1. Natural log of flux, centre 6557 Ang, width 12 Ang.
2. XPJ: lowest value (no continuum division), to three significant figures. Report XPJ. 3.12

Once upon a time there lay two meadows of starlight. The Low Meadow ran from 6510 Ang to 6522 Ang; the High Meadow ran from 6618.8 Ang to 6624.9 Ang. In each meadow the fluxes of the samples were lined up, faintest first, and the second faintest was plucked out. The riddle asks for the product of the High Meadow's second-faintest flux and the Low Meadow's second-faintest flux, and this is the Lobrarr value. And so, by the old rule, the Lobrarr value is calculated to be 600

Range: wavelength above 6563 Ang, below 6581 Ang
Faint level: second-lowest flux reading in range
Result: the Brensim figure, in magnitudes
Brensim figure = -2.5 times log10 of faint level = -3.43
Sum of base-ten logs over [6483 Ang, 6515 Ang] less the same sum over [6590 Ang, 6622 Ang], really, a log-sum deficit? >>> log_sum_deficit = -0.3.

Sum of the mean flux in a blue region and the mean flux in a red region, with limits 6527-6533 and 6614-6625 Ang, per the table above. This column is 50.0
